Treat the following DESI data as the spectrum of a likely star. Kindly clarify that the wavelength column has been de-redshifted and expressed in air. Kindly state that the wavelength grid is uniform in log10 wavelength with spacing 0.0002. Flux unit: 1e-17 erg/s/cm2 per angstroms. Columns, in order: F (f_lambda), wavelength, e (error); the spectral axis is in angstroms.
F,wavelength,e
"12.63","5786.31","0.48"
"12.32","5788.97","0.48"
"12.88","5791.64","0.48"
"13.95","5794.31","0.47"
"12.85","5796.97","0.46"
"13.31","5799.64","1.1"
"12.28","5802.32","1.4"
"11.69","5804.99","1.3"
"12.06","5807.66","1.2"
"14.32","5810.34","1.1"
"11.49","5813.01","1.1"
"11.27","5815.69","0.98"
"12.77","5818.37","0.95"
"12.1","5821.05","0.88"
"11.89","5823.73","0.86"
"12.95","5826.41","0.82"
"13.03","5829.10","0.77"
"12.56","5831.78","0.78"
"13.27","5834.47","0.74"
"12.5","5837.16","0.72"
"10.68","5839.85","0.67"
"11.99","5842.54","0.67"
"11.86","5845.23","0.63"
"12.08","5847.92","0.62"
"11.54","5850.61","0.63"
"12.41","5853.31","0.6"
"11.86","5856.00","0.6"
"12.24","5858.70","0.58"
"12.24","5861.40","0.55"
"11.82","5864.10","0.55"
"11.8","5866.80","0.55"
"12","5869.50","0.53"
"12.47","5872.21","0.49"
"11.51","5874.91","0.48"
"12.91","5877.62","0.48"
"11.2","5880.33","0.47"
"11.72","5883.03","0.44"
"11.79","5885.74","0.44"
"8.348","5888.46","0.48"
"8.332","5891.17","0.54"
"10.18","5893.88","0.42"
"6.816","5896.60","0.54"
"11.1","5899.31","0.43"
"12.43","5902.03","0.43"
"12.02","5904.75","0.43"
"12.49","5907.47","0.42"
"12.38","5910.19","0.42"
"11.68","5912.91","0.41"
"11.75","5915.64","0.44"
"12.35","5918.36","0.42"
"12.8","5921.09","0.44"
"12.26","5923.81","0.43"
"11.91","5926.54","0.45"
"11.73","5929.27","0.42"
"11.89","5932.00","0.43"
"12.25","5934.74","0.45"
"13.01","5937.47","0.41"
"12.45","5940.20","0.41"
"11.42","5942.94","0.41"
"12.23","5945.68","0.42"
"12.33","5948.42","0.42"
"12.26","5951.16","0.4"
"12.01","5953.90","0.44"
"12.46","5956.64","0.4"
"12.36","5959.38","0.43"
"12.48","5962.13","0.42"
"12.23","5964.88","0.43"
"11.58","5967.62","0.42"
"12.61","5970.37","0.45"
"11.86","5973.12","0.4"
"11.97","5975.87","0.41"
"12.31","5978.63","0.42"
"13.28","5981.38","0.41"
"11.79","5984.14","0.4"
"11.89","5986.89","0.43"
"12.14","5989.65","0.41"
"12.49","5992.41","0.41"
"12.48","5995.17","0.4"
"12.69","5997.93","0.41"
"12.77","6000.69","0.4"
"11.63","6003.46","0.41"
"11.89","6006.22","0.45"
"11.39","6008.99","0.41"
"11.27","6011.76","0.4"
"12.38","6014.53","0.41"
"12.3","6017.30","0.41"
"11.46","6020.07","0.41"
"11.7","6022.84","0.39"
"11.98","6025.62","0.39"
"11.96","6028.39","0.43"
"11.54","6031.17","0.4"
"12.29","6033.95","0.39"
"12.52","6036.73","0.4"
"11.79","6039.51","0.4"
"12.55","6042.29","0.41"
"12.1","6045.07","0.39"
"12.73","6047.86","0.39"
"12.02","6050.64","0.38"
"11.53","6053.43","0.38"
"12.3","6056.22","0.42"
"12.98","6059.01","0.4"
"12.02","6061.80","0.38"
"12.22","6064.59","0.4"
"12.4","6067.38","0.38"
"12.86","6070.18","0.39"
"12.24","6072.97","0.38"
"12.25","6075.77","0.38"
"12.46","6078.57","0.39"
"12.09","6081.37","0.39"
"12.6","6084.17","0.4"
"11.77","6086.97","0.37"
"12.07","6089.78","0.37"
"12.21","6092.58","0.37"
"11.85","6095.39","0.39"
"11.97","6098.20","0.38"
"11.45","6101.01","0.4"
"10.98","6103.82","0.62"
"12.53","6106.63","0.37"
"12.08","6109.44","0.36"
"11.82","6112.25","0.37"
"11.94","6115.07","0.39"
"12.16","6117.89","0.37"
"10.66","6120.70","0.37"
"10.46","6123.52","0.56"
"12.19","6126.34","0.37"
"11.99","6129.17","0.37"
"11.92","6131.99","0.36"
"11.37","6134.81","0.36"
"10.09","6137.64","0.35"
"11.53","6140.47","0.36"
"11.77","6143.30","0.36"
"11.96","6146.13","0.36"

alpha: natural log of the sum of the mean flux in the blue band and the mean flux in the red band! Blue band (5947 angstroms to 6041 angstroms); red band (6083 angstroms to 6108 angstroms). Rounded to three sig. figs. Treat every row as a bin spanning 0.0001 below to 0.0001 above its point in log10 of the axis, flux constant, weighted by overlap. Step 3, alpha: 3.18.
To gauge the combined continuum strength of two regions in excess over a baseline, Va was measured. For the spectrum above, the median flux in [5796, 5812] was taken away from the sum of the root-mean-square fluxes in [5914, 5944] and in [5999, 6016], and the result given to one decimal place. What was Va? 11.5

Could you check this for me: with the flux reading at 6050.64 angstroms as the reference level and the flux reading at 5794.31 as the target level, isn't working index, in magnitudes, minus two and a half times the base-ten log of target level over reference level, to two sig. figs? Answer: -0.16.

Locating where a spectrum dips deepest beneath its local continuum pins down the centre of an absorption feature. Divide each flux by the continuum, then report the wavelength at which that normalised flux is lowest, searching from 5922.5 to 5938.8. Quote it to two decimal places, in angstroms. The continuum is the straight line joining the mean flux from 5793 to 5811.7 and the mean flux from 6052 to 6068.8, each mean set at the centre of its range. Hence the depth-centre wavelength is 5929.27 angstroms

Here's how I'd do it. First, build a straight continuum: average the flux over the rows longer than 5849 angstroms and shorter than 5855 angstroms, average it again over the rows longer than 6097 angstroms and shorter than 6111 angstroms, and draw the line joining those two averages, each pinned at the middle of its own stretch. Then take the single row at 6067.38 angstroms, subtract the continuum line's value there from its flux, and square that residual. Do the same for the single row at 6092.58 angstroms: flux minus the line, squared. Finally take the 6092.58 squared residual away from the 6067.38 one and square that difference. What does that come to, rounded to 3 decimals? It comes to 0.028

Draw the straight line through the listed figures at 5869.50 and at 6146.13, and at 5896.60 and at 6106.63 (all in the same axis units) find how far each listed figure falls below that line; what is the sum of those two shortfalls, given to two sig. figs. 4.6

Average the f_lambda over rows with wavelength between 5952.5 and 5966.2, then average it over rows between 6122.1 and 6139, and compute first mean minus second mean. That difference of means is 1.0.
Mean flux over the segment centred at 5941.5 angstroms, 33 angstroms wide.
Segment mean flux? 12.2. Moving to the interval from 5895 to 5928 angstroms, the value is 11.7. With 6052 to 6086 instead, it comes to 12.3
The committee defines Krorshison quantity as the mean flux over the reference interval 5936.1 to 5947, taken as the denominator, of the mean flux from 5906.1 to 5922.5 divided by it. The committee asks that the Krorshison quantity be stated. 1.00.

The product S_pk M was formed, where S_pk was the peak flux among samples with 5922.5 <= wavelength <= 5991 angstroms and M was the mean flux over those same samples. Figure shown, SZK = 162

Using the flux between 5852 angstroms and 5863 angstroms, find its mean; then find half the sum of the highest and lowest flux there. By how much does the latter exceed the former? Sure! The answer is -0.05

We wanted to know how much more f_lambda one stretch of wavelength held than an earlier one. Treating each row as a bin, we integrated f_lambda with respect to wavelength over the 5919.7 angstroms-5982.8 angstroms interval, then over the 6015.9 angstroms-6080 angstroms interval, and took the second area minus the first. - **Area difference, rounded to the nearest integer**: 8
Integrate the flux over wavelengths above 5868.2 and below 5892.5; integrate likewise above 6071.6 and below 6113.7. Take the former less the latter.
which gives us -235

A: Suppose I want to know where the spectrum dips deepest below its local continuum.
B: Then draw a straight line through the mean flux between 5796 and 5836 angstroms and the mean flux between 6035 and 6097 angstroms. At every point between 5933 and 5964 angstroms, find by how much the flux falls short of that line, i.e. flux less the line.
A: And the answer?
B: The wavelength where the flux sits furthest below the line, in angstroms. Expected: 5942.94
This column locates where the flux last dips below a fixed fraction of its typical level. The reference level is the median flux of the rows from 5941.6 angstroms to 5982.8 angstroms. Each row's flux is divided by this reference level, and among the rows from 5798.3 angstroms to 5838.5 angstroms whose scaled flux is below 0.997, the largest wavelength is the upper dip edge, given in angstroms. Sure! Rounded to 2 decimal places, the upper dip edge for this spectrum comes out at 5823.73 angstroms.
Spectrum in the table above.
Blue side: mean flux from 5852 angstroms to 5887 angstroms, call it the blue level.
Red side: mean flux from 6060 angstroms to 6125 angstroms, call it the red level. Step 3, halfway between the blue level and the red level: 12.0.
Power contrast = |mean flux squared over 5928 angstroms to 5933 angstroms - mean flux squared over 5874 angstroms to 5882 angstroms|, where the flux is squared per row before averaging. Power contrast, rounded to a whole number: 2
